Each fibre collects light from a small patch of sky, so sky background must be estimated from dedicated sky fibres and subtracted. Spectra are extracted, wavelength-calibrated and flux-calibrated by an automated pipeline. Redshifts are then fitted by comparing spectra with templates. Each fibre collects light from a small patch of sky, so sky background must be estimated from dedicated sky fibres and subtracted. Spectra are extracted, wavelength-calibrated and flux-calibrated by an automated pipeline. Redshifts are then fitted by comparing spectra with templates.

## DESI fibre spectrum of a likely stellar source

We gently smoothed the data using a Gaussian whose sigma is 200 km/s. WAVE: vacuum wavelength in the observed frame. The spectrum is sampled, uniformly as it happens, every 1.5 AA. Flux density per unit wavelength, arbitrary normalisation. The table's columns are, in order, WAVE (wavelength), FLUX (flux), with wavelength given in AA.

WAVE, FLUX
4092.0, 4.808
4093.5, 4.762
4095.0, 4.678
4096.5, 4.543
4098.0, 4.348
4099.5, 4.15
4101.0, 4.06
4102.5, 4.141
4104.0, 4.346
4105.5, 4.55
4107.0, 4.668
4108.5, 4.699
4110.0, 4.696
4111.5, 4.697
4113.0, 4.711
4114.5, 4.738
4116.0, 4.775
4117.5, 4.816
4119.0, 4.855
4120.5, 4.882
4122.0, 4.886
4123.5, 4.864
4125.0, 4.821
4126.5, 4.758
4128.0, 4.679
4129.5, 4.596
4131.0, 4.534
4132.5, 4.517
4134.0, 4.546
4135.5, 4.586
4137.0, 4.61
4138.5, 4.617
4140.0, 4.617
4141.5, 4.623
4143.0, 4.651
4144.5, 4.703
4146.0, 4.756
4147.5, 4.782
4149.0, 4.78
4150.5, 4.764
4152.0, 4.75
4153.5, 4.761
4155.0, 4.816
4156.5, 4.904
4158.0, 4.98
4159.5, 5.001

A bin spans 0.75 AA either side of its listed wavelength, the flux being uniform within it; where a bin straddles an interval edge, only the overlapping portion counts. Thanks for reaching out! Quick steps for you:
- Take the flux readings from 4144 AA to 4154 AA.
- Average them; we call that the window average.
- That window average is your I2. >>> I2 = 4.76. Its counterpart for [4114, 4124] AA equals 4.83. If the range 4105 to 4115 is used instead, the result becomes 4.68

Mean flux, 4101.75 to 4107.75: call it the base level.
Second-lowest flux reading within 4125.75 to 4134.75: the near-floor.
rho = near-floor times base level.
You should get 20.1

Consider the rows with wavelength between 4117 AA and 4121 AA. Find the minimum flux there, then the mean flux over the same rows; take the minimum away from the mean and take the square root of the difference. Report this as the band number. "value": 0.19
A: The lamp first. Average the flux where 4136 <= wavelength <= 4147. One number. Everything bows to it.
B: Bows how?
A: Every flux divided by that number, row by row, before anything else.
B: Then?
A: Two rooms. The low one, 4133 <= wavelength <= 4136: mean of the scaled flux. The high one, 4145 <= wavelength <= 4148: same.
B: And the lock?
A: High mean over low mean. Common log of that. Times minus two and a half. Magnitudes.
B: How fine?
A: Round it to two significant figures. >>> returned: -0.047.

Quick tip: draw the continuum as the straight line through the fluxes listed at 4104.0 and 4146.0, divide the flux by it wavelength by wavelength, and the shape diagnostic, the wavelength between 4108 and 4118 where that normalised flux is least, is 4113.0 AA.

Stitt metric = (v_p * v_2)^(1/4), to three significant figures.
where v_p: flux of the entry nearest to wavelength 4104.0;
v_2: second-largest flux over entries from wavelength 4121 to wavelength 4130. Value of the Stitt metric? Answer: 2.14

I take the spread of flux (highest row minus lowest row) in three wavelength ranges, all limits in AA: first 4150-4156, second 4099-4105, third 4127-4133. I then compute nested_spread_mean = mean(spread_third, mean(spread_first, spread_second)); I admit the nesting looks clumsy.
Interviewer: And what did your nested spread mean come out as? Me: 0.169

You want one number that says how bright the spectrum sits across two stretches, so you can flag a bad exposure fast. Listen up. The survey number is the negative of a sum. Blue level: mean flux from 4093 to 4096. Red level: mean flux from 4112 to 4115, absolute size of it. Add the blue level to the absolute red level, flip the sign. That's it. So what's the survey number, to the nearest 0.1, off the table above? -9.4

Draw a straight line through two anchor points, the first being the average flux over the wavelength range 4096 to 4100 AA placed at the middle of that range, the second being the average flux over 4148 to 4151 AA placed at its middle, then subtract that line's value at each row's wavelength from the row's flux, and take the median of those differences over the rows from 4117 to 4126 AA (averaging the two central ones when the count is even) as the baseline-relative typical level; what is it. 0.32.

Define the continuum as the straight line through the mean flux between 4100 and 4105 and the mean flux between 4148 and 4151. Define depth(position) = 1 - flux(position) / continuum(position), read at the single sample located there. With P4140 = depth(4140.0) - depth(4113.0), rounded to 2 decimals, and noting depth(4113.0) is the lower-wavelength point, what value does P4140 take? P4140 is 0.10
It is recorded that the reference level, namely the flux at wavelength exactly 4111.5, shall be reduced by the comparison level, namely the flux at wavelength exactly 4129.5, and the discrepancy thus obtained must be 0.10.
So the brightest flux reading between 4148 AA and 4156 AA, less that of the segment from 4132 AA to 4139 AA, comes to 0.20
